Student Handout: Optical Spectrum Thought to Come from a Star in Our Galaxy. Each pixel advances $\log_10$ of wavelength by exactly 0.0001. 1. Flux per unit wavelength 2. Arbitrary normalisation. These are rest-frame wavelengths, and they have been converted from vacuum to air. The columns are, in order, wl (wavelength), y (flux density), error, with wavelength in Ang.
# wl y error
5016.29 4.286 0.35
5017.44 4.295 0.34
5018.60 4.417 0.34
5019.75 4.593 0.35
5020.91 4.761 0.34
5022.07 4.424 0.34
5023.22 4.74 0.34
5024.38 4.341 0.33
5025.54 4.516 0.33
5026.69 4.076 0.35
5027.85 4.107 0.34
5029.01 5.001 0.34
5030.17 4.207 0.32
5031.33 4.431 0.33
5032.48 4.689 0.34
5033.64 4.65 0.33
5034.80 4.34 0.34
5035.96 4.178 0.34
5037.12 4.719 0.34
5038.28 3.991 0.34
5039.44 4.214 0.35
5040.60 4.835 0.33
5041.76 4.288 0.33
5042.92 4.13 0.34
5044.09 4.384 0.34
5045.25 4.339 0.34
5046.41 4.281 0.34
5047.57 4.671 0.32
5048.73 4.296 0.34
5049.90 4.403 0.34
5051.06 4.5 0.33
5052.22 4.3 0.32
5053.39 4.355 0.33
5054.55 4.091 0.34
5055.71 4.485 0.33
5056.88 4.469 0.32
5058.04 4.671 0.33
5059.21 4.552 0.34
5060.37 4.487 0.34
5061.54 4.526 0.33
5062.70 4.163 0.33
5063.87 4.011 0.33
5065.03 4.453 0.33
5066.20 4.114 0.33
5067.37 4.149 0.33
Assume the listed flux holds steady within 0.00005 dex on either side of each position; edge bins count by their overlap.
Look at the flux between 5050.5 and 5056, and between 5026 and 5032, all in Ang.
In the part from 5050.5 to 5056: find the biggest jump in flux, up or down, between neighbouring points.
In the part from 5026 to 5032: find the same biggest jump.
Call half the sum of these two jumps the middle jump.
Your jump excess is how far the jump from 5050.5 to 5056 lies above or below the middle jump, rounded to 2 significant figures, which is -0.25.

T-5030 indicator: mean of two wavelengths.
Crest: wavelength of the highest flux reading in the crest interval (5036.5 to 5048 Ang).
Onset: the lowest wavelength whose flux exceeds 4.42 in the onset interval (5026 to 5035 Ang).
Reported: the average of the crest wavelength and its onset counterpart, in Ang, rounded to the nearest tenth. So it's 5034.8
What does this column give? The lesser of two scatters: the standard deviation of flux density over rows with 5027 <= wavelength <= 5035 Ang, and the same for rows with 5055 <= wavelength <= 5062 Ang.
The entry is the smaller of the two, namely 0.07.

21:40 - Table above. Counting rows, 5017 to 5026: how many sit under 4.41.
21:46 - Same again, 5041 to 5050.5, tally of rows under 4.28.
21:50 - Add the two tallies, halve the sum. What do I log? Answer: 1.50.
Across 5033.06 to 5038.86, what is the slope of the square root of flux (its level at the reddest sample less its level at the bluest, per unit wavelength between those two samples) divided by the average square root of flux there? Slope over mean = -0.016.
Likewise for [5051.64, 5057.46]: 0.004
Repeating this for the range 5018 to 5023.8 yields 0.008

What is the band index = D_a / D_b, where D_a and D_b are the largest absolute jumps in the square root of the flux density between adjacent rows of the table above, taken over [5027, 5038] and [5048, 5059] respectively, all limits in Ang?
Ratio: 2.2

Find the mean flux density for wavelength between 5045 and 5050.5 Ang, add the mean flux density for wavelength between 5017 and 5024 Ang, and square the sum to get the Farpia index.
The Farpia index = 79.9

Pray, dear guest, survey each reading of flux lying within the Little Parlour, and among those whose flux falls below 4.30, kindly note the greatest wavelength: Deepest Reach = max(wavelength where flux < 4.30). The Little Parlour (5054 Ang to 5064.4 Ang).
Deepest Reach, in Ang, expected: 5063.87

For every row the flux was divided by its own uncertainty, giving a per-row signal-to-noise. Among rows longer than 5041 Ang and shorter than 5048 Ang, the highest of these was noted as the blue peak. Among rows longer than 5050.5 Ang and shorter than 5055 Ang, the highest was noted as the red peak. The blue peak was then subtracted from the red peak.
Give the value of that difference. -1.0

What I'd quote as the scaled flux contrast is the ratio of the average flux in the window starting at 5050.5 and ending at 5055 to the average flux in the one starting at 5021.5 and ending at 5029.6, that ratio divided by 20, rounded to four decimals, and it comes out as 0.0484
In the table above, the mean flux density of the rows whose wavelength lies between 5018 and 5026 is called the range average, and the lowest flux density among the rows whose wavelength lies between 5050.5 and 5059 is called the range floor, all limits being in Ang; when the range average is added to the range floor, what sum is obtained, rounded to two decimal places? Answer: 8.63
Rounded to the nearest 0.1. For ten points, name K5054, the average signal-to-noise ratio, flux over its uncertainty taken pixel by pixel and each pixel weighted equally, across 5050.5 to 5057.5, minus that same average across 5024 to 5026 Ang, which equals -0.1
